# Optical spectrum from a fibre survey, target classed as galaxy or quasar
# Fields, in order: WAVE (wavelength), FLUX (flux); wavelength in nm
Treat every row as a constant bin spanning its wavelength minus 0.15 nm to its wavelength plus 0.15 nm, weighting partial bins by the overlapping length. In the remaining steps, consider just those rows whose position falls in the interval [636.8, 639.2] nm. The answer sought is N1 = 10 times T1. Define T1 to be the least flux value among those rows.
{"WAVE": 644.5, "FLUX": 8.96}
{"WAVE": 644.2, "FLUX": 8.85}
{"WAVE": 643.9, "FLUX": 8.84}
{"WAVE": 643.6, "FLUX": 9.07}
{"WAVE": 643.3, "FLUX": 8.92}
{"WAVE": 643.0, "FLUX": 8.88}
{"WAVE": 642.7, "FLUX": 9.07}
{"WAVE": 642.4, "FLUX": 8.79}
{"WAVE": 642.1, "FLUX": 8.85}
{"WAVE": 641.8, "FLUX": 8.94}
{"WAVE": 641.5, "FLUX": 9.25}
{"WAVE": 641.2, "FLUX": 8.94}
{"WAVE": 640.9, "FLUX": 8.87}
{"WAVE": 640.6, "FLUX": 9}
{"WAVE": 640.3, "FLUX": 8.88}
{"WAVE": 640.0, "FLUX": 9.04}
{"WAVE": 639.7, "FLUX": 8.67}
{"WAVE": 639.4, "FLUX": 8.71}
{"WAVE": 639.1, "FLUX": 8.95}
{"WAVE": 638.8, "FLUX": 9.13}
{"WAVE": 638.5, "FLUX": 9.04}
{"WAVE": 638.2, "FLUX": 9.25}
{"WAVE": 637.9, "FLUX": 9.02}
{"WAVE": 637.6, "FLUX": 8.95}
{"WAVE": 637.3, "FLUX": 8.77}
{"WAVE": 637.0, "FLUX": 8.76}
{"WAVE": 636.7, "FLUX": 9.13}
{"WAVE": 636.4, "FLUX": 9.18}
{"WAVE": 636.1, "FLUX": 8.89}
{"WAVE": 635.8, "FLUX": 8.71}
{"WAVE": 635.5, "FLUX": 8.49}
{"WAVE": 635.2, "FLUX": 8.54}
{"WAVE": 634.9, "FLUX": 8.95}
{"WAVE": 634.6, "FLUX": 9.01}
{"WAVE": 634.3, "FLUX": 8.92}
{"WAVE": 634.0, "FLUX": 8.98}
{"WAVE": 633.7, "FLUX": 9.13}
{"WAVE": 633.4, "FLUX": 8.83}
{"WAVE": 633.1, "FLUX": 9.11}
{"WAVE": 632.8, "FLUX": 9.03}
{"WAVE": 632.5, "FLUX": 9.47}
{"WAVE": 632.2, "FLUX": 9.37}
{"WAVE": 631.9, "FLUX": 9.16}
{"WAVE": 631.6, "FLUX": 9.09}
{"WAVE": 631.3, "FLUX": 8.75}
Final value 87.6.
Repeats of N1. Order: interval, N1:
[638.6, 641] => 86.7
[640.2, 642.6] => 87.9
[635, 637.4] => 84.9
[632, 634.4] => 88.3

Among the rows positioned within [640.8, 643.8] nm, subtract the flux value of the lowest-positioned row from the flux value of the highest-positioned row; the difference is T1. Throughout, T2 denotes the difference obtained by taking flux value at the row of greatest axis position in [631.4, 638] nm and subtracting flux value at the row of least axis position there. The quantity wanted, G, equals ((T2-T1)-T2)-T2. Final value -0.1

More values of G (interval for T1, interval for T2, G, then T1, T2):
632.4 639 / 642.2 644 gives 0.3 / -0.34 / 0.05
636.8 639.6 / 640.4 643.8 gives 0.0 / -0.05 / 0.07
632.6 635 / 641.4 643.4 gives 0.4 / -0.08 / -0.33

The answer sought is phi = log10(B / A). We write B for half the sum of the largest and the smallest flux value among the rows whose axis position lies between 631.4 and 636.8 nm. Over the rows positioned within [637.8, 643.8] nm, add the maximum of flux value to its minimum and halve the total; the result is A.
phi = 0.001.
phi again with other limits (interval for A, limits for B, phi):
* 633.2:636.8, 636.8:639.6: 0.007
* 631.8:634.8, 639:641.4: -0.014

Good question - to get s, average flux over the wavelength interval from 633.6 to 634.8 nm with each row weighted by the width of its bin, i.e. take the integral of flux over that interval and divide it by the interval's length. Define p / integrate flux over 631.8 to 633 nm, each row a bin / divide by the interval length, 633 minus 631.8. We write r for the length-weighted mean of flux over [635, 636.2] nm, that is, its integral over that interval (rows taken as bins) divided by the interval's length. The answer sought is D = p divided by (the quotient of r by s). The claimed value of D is 9.62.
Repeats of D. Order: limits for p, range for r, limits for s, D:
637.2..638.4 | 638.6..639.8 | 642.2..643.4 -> 9.04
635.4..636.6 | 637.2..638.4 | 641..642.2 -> 8.83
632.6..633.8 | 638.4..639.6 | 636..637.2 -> 9.08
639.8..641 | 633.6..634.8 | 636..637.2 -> 8.92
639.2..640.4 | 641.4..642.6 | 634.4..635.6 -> 8.65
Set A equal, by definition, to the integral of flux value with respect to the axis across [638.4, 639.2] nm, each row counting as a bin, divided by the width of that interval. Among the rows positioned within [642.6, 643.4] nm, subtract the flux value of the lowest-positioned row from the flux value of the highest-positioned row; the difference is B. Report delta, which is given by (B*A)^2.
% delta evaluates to 2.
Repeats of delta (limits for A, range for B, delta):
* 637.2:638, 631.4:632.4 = 6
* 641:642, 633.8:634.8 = 0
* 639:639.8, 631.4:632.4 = 6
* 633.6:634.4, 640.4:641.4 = 0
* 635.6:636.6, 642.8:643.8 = 3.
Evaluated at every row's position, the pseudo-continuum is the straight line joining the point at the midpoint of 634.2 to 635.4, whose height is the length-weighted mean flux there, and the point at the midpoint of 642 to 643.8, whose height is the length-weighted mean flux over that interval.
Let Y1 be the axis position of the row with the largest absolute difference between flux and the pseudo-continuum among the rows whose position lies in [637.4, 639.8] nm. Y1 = 638.2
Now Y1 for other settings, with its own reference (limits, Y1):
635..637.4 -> 635.5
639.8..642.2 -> 641.5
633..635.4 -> 633.7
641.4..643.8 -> 641.5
